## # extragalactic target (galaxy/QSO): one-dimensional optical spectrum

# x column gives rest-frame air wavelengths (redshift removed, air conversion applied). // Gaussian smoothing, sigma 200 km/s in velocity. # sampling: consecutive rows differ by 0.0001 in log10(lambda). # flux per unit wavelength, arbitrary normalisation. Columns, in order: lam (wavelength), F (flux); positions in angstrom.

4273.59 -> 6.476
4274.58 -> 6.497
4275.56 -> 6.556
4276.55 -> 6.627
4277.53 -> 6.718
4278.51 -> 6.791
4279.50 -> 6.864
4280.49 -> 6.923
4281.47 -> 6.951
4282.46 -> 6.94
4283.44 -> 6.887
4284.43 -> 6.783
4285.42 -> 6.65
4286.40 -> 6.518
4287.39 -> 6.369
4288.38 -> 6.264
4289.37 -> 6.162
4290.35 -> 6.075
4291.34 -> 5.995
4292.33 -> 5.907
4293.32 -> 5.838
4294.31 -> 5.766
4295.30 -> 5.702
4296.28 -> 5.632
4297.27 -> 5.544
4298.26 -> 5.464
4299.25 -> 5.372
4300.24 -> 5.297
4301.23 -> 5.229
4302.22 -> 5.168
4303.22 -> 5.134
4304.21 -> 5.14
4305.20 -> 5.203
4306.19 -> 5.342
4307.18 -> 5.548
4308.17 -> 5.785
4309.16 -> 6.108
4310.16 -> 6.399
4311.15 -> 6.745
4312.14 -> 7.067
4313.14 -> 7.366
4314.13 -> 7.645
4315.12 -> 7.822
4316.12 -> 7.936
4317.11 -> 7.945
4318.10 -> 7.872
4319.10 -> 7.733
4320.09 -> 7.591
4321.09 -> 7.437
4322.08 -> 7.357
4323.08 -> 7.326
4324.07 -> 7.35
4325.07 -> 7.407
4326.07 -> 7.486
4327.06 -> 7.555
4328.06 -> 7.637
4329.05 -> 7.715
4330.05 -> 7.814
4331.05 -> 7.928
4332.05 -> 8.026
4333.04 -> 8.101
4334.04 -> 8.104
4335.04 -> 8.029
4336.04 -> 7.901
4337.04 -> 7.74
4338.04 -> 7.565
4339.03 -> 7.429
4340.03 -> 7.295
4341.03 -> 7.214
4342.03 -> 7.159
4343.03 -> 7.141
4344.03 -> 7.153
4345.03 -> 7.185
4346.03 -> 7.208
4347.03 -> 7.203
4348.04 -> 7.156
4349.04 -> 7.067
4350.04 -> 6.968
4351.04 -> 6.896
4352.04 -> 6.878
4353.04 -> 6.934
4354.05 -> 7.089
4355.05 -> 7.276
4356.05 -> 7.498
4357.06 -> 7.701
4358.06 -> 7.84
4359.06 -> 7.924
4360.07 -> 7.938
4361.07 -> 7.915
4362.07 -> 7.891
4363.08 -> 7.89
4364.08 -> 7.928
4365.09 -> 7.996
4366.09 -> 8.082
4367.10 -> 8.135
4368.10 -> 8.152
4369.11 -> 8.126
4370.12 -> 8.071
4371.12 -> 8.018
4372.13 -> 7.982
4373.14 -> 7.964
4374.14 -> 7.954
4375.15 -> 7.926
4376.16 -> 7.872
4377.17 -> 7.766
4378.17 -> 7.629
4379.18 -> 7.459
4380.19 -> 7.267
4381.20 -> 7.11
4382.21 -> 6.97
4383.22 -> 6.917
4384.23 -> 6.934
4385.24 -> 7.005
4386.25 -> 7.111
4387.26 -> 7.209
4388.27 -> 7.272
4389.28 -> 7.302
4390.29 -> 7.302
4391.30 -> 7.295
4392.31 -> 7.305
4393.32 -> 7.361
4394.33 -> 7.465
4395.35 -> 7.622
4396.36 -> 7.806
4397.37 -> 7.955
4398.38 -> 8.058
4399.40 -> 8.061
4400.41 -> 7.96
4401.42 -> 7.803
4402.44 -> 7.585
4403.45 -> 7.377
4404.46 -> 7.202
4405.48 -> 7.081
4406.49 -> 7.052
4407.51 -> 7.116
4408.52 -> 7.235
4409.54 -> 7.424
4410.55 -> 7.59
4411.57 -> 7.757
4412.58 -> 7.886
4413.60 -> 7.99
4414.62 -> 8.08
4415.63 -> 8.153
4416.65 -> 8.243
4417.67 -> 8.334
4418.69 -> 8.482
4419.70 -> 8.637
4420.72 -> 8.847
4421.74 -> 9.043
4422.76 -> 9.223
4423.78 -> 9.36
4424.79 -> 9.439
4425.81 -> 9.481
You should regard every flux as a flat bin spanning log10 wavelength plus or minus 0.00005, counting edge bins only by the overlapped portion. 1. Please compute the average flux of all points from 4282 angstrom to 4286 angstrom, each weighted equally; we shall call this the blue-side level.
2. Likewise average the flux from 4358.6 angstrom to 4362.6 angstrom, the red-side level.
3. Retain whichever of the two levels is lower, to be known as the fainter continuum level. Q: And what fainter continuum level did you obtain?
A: 6.8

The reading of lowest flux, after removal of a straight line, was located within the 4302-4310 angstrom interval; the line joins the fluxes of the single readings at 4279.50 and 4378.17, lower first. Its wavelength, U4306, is 4304.21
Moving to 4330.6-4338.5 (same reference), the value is 4338.04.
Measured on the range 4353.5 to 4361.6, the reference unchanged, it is 4354.05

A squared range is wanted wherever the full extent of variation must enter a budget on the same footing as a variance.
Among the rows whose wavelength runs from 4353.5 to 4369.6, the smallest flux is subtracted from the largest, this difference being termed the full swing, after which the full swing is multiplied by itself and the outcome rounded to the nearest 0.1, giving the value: 1.1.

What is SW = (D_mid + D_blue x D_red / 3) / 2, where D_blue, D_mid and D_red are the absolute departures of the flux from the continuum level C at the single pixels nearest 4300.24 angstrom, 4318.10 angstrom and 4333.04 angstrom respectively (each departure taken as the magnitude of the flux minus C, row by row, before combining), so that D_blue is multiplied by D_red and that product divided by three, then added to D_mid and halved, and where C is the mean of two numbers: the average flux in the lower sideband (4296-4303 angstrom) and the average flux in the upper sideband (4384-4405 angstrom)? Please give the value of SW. 1.04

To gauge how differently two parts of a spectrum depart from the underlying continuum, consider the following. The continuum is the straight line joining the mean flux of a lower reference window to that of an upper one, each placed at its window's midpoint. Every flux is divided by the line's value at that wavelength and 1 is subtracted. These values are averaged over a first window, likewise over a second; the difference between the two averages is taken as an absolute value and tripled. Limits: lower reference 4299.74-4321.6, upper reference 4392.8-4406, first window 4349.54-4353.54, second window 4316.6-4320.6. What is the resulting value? 0.58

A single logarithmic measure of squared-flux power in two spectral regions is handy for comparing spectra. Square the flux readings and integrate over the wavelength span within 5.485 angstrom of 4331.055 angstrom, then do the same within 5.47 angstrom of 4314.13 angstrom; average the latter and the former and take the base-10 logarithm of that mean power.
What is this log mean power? 2.80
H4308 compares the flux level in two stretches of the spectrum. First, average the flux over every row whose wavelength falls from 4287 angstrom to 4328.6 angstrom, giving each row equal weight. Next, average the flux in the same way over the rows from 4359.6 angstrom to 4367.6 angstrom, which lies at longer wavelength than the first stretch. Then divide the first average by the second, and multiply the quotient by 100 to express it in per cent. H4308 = 81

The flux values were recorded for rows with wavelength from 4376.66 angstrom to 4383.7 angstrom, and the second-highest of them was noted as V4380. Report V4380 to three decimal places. 7.629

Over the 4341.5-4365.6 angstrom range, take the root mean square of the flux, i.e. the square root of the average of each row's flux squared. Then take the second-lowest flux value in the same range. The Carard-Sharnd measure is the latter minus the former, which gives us -0.5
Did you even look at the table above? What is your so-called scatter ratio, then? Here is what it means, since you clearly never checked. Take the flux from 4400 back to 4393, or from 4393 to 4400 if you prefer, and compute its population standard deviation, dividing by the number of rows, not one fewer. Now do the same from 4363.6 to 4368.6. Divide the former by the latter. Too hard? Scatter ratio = 3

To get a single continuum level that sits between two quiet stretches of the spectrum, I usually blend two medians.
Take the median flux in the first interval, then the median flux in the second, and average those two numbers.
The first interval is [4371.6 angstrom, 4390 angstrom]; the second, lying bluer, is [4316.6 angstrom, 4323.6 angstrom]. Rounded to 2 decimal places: 7.44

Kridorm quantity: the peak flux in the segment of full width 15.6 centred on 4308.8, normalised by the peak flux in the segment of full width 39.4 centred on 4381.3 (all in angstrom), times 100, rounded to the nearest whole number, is 97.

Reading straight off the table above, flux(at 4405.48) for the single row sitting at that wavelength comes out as 7.081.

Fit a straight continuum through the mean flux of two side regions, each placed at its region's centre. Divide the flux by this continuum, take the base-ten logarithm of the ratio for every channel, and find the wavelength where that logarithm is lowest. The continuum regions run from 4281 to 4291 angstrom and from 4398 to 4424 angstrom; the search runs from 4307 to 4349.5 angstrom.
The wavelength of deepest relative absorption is 4307.18 angstrom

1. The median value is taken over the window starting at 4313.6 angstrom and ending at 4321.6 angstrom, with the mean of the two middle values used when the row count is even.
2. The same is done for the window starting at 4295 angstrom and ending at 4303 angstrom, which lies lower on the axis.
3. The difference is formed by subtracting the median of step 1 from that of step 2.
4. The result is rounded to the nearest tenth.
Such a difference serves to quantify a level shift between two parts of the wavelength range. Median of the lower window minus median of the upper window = -2.4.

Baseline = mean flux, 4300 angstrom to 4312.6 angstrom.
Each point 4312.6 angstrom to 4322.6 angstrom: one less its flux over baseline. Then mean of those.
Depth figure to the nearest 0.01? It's -0.34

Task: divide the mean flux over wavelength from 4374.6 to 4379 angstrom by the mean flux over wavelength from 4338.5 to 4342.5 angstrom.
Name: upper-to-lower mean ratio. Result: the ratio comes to 1.07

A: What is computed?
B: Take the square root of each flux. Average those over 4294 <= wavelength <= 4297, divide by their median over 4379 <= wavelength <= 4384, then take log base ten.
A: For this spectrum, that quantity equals -0.048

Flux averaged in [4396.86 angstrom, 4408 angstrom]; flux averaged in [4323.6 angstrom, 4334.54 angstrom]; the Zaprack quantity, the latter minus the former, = 0.17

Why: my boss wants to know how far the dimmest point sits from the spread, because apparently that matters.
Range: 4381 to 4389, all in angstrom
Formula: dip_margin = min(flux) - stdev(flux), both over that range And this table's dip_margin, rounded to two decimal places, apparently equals 6.79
